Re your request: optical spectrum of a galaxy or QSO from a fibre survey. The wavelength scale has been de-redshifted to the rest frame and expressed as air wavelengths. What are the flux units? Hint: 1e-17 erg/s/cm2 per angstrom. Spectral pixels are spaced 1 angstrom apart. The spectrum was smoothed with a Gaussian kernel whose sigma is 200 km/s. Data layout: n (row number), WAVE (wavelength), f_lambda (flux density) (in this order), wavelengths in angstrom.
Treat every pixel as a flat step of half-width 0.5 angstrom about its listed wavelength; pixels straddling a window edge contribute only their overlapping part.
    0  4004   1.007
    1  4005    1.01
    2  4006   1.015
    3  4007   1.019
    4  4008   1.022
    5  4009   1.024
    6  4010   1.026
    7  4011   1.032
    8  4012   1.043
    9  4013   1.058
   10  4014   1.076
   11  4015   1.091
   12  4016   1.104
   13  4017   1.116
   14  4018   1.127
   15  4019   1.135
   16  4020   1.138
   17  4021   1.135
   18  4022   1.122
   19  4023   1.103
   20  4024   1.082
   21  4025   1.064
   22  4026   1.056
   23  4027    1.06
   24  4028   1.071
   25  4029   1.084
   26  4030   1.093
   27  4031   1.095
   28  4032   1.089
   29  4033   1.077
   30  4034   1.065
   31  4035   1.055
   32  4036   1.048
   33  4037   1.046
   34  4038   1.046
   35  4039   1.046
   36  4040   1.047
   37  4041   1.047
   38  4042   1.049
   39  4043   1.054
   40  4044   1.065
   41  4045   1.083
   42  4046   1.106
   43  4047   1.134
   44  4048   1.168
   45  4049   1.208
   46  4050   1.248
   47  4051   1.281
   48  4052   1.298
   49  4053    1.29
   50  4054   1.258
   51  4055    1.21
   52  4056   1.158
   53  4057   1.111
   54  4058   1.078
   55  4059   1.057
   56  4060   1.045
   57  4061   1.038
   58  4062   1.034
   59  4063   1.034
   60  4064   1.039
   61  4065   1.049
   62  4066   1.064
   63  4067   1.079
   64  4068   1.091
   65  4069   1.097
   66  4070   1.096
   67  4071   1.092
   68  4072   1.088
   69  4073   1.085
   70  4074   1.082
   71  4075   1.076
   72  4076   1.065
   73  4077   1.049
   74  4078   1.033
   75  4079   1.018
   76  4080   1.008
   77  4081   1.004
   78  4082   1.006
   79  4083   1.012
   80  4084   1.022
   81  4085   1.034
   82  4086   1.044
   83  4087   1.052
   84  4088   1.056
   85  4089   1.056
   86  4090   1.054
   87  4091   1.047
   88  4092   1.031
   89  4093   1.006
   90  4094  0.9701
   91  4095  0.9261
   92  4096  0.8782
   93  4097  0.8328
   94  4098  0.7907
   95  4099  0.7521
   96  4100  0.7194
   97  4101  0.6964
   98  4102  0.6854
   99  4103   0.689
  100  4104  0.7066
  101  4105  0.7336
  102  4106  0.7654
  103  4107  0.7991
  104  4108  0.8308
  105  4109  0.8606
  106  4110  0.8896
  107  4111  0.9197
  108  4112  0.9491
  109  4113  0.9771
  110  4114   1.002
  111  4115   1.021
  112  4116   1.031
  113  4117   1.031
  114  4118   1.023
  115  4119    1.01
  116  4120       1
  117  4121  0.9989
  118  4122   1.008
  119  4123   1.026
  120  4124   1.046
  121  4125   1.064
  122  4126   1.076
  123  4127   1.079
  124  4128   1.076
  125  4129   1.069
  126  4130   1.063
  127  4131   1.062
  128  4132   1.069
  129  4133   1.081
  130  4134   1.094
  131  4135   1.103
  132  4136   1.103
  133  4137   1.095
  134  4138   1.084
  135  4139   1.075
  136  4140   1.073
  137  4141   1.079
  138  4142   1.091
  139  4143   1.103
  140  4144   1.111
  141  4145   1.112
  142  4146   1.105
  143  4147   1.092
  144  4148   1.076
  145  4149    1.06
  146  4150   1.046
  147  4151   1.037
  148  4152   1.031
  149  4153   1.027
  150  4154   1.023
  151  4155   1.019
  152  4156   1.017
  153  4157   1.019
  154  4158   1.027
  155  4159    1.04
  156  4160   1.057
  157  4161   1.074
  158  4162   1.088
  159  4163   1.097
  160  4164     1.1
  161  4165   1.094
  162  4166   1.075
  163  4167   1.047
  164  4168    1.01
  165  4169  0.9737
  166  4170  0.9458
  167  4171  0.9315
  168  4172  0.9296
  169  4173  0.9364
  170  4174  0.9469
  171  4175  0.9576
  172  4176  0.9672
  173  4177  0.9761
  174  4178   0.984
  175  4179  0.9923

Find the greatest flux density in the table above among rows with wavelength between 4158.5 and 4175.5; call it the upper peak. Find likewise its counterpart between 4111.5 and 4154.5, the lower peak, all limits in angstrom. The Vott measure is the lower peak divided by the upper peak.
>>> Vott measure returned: 1.01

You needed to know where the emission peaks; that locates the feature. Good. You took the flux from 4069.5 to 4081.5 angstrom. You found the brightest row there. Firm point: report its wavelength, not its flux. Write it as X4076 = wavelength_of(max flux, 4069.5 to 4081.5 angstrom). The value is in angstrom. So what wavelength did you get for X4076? 4070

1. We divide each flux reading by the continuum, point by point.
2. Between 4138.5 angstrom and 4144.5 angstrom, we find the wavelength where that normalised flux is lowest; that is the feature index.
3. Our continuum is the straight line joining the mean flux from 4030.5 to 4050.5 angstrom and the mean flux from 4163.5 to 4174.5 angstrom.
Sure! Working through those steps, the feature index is 4140 angstrom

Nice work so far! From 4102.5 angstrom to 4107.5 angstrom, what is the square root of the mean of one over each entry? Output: 1.17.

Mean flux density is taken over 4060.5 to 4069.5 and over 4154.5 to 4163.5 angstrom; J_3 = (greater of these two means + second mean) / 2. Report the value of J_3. 1.05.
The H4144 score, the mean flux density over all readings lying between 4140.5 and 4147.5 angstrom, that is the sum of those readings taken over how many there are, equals 1.10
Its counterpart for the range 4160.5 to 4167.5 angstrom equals 1.08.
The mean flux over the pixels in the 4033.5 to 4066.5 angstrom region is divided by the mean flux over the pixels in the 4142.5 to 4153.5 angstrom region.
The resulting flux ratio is 1.03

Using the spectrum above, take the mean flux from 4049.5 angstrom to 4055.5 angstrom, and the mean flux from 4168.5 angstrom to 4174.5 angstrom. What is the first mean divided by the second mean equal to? 1.34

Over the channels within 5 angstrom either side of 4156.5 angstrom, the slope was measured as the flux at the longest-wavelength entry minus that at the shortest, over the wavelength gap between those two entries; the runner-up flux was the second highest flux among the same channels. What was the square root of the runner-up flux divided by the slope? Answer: 15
